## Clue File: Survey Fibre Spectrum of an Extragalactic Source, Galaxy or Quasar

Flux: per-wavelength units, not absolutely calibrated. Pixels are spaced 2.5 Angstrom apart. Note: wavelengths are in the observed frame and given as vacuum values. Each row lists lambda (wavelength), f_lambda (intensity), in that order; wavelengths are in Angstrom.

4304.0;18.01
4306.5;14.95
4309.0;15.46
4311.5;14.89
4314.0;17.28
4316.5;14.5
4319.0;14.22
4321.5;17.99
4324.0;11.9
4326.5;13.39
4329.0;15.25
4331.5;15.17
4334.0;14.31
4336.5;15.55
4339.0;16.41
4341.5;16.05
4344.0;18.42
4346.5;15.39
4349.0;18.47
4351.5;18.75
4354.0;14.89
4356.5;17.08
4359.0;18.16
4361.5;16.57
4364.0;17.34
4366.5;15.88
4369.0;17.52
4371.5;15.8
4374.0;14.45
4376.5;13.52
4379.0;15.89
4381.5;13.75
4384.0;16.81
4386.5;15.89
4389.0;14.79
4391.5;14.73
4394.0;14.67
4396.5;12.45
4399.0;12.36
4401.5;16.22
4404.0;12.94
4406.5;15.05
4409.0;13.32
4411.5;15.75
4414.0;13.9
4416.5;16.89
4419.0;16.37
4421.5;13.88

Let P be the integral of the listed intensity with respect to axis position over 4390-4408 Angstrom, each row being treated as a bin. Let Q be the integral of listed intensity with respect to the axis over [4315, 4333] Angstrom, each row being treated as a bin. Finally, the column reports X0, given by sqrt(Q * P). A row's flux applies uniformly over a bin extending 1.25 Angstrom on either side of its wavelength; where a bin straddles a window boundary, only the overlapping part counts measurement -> 258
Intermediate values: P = 253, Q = 264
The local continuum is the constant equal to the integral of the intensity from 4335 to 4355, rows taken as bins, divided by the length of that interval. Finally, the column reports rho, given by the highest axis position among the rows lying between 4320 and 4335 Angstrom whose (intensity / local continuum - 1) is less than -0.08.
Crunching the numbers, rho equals 4334.0 Angstrom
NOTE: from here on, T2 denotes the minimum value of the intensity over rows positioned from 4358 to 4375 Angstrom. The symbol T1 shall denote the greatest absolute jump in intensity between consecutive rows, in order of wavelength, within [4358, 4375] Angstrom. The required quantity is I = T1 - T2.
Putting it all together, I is -13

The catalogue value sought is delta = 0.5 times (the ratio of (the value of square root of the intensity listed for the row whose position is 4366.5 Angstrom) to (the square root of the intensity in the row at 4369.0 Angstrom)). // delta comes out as 0.476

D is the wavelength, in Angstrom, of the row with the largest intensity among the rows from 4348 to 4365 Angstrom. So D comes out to 4351.5 Angstrom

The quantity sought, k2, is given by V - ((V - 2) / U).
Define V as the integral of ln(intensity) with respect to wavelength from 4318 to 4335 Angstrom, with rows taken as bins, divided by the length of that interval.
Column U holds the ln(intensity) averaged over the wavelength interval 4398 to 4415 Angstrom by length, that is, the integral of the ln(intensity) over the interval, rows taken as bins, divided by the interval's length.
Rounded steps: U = 2.65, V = 2.67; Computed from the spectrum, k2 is 2.42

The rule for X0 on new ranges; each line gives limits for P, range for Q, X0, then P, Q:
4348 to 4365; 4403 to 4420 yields 273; 294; 253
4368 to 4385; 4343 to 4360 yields 277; 261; 294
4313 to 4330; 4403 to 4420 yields 253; 253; 253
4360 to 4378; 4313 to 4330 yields 269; 286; 253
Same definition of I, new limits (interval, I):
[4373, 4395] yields -10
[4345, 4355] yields -11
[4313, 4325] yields -6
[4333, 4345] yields -12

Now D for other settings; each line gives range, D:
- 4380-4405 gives 4384.0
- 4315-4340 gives 4321.5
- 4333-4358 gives 4351.5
